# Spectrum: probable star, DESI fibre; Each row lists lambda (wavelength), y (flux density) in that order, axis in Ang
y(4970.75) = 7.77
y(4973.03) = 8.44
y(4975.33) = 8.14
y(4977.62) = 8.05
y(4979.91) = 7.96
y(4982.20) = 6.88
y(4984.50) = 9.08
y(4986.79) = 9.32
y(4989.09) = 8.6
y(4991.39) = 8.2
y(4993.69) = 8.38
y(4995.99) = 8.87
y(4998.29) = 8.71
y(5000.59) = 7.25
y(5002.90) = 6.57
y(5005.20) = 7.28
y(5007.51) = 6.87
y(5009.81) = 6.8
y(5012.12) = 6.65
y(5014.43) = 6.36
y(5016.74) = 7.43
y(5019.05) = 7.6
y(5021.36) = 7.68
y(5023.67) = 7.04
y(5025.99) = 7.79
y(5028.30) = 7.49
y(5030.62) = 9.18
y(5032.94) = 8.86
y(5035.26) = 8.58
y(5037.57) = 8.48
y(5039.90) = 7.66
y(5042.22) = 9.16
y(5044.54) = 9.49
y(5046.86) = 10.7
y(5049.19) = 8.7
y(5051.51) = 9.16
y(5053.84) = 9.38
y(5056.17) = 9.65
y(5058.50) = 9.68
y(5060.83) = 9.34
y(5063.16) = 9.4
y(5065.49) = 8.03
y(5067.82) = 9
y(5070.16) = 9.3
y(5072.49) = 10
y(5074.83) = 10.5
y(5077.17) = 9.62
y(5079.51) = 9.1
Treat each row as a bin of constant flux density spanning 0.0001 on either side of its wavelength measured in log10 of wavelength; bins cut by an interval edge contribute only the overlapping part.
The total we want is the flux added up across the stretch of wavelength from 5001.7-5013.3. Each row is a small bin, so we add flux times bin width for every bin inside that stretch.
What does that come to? 79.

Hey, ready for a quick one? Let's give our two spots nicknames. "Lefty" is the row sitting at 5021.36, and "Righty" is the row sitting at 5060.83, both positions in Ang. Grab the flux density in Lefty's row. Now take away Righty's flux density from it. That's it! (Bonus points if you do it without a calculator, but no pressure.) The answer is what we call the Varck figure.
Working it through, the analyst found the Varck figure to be -1.7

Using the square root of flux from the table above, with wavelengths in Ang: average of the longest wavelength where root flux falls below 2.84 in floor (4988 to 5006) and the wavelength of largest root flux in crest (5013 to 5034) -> 5017.9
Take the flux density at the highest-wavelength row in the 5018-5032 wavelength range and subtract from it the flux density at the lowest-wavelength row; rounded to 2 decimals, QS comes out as 1.58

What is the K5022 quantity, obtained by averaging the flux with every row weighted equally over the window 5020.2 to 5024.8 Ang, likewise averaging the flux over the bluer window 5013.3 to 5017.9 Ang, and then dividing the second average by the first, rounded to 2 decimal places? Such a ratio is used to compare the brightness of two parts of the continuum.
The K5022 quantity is 0.94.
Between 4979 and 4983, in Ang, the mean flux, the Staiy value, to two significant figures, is 7.4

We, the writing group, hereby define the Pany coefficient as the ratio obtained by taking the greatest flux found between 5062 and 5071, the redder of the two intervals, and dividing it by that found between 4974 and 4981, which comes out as 1.15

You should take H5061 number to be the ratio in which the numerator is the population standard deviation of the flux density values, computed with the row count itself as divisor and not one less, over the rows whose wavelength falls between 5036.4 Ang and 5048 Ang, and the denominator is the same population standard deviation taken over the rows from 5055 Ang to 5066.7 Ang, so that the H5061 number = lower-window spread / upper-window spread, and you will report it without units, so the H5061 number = 1.7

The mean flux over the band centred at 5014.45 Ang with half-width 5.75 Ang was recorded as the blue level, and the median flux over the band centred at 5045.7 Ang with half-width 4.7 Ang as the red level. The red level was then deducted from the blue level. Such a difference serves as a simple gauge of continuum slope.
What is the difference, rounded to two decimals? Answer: -2.36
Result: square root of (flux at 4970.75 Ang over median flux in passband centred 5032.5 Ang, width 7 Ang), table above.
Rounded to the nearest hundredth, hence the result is 0.94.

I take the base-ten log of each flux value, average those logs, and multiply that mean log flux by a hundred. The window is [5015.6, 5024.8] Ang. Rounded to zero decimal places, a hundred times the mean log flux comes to 87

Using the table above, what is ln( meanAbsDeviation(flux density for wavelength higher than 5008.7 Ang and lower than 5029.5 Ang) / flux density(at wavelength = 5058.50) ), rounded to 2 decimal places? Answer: -3.10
